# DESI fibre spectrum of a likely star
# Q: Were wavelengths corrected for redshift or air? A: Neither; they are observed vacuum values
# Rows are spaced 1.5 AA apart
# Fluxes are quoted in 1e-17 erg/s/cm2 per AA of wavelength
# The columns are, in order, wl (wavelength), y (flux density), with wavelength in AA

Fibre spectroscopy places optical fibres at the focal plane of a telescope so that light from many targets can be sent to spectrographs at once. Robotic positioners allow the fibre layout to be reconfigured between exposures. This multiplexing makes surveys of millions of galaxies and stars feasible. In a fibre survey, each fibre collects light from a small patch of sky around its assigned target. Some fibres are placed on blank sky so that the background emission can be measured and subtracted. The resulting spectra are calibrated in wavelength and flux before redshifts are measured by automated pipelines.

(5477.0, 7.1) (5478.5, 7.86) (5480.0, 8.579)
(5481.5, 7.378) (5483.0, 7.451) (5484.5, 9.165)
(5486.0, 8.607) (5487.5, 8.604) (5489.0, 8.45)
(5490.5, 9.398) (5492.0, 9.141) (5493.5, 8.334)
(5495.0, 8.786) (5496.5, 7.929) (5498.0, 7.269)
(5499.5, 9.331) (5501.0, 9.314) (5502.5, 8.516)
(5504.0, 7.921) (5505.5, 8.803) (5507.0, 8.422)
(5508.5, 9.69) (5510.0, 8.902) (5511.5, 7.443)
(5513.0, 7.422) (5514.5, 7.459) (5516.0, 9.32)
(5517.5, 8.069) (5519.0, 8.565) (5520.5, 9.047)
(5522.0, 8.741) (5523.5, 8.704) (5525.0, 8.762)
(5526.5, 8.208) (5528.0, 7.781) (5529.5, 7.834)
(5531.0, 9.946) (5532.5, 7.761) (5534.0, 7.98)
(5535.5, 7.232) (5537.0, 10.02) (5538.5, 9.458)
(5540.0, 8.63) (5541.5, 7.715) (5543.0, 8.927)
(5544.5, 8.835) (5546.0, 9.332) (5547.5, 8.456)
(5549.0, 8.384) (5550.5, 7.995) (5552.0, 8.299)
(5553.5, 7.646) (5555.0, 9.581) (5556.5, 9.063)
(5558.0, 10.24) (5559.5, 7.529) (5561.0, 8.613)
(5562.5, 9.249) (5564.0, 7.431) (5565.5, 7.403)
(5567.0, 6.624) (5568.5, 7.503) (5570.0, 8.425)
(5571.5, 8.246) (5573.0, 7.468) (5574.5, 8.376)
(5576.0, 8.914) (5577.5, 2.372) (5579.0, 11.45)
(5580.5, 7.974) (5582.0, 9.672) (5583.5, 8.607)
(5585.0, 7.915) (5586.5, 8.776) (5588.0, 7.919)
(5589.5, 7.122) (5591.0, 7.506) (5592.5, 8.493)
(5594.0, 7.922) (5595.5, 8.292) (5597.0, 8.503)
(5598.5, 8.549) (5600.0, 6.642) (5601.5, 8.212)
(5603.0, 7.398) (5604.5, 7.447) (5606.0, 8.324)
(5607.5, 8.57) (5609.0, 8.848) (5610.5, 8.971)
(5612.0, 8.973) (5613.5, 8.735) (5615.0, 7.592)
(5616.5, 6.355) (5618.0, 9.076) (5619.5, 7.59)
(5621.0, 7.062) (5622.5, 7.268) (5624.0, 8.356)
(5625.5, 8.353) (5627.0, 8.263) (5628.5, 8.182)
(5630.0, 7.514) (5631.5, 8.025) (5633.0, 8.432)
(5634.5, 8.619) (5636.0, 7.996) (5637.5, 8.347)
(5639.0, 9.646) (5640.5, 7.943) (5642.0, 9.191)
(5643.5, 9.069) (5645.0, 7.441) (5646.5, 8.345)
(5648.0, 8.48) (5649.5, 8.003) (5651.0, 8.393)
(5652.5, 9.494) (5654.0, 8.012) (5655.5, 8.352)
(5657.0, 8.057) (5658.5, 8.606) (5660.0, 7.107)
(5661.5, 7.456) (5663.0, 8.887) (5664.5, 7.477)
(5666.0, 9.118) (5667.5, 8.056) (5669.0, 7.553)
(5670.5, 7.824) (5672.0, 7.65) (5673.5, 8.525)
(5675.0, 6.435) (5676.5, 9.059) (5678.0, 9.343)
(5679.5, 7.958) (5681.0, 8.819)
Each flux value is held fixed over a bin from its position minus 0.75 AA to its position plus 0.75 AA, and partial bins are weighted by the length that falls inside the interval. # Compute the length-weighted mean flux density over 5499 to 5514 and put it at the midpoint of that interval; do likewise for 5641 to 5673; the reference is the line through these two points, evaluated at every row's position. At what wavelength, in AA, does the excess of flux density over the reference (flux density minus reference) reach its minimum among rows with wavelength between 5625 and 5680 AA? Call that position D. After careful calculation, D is 5675.0 AA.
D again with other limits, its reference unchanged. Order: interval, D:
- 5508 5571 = 5567.0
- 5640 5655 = 5645.0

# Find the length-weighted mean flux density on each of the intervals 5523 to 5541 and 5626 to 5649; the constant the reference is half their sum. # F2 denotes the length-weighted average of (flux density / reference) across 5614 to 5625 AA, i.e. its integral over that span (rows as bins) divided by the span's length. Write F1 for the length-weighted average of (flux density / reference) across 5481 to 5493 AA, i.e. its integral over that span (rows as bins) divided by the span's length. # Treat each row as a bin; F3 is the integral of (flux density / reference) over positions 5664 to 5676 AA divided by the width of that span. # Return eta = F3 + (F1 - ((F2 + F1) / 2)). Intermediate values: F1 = 1.01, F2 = 0.91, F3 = 0.93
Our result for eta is 0.98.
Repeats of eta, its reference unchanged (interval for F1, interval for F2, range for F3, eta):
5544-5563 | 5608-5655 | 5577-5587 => 1.00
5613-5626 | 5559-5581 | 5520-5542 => 1.01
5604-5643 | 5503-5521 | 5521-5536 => 0.98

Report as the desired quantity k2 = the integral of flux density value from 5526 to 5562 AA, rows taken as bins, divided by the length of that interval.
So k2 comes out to 8.6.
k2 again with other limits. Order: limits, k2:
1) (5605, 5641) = 8.2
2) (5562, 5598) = 8.0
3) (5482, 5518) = 8.5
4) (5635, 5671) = 8.3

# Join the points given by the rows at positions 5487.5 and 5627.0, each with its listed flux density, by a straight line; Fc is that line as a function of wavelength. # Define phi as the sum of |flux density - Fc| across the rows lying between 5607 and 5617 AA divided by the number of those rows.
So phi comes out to 0.74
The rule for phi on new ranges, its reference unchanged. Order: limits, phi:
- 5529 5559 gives 0.74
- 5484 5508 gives 0.44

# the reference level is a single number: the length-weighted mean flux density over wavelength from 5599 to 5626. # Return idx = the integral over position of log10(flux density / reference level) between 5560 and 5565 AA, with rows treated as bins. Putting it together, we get 0.08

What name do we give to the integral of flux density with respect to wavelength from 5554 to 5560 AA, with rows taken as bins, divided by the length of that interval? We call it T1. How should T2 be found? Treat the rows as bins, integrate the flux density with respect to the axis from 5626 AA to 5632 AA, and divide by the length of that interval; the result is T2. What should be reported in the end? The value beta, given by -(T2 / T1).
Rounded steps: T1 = 9.11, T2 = 8.0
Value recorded -0.88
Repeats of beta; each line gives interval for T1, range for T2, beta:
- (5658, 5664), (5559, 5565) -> -1.03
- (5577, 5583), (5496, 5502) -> -1.04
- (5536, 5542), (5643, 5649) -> -0.93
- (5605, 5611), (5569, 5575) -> -0.94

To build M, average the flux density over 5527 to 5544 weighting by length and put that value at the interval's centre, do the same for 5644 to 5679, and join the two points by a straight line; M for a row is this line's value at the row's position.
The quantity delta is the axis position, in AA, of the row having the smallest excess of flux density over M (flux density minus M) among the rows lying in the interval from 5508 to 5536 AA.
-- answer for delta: 5535.5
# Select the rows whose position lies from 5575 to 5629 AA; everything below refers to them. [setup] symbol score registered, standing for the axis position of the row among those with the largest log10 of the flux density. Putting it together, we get 5579.0 AA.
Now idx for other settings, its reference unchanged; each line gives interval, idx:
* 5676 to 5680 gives 0.17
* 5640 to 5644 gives 0.16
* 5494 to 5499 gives 0.02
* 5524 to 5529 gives 0.07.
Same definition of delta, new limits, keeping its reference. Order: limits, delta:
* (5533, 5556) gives 5535.5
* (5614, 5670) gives 5616.5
